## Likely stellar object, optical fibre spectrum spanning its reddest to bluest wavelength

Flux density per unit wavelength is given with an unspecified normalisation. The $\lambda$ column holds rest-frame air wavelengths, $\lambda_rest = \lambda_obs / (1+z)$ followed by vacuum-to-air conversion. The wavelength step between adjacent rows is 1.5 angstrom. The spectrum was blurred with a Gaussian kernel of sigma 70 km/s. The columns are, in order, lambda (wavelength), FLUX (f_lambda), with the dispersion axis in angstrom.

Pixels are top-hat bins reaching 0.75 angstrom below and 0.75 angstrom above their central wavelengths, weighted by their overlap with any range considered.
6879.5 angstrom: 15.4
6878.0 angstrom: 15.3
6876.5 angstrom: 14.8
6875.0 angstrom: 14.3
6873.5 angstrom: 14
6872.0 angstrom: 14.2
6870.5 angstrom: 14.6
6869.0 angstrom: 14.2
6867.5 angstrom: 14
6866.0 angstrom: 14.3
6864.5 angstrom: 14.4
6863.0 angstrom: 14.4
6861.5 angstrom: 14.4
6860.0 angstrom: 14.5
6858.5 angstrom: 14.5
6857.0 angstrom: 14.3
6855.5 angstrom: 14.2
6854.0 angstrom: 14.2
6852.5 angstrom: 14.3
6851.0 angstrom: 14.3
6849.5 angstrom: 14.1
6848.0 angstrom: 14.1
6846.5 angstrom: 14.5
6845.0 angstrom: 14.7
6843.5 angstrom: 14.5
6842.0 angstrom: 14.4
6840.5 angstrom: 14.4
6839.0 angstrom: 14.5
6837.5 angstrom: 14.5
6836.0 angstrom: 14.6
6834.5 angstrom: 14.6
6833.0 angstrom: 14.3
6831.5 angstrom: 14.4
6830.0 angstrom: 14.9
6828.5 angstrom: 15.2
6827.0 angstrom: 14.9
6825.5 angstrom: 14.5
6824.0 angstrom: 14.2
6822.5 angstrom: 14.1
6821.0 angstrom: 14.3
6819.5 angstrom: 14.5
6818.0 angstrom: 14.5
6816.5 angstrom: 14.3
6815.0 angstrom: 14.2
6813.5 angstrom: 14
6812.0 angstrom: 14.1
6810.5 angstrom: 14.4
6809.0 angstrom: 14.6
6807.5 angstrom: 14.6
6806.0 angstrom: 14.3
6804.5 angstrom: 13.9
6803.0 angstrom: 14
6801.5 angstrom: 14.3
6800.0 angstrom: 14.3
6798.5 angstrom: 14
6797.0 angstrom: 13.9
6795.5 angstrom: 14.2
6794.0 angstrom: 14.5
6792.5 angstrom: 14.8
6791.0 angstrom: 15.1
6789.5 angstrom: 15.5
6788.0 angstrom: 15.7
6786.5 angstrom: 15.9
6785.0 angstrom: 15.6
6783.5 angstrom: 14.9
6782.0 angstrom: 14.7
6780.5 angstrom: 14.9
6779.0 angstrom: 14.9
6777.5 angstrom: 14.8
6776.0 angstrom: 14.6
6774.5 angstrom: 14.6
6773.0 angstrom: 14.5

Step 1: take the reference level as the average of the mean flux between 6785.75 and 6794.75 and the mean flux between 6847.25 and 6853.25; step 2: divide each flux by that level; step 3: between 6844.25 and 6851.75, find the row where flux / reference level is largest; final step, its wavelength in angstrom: 6845.0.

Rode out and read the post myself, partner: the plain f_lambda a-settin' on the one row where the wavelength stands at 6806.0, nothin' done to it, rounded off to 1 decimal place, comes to 14.3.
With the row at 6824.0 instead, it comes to 14.2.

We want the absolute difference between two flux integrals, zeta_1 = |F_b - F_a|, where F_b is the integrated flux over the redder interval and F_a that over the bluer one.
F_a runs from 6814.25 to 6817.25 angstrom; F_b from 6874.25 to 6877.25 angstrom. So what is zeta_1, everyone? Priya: 0.90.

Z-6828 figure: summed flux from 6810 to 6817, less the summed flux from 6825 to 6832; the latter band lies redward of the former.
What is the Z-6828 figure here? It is -2.9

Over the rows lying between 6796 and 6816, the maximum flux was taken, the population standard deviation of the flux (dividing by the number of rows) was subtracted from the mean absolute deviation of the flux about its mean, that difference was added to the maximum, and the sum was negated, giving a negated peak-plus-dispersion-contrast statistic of -14.6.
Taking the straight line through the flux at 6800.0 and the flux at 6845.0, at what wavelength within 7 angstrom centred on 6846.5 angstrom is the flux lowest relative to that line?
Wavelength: 6849.5 angstrom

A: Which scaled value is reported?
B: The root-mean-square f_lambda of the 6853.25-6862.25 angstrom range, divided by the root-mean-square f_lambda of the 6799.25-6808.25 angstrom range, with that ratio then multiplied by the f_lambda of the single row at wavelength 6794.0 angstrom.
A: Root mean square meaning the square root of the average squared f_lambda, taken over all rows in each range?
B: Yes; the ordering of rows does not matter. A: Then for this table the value 14.6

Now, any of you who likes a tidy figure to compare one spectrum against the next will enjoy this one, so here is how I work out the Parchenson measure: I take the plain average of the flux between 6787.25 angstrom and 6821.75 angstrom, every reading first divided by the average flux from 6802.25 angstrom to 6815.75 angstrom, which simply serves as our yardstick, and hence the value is 1.01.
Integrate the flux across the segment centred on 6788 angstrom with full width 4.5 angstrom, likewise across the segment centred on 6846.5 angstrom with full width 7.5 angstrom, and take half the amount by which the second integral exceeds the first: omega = 19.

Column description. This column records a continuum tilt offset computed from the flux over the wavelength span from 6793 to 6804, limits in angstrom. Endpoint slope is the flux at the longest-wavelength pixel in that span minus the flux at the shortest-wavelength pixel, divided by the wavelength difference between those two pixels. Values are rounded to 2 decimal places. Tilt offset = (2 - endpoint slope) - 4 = -1.94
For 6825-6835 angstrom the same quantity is -2.01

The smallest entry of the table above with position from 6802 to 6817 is 13.9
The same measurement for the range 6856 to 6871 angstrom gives 14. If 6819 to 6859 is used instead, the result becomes 14.1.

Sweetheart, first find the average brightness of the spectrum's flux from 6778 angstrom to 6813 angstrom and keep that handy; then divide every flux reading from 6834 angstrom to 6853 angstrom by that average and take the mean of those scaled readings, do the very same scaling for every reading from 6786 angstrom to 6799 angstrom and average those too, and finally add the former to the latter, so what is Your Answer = 2.00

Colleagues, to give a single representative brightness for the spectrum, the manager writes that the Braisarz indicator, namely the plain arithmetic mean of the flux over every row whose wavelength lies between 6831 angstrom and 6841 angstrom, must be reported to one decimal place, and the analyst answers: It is 14.5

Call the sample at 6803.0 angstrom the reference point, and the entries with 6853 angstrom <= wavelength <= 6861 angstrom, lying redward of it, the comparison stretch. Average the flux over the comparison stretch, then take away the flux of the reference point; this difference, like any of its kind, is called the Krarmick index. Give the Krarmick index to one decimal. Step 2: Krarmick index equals 0.3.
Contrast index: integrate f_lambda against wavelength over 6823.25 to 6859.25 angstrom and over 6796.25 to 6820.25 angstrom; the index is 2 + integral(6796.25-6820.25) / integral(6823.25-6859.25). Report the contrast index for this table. 2.7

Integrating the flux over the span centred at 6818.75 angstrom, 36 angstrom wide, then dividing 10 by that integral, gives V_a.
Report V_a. 0.019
